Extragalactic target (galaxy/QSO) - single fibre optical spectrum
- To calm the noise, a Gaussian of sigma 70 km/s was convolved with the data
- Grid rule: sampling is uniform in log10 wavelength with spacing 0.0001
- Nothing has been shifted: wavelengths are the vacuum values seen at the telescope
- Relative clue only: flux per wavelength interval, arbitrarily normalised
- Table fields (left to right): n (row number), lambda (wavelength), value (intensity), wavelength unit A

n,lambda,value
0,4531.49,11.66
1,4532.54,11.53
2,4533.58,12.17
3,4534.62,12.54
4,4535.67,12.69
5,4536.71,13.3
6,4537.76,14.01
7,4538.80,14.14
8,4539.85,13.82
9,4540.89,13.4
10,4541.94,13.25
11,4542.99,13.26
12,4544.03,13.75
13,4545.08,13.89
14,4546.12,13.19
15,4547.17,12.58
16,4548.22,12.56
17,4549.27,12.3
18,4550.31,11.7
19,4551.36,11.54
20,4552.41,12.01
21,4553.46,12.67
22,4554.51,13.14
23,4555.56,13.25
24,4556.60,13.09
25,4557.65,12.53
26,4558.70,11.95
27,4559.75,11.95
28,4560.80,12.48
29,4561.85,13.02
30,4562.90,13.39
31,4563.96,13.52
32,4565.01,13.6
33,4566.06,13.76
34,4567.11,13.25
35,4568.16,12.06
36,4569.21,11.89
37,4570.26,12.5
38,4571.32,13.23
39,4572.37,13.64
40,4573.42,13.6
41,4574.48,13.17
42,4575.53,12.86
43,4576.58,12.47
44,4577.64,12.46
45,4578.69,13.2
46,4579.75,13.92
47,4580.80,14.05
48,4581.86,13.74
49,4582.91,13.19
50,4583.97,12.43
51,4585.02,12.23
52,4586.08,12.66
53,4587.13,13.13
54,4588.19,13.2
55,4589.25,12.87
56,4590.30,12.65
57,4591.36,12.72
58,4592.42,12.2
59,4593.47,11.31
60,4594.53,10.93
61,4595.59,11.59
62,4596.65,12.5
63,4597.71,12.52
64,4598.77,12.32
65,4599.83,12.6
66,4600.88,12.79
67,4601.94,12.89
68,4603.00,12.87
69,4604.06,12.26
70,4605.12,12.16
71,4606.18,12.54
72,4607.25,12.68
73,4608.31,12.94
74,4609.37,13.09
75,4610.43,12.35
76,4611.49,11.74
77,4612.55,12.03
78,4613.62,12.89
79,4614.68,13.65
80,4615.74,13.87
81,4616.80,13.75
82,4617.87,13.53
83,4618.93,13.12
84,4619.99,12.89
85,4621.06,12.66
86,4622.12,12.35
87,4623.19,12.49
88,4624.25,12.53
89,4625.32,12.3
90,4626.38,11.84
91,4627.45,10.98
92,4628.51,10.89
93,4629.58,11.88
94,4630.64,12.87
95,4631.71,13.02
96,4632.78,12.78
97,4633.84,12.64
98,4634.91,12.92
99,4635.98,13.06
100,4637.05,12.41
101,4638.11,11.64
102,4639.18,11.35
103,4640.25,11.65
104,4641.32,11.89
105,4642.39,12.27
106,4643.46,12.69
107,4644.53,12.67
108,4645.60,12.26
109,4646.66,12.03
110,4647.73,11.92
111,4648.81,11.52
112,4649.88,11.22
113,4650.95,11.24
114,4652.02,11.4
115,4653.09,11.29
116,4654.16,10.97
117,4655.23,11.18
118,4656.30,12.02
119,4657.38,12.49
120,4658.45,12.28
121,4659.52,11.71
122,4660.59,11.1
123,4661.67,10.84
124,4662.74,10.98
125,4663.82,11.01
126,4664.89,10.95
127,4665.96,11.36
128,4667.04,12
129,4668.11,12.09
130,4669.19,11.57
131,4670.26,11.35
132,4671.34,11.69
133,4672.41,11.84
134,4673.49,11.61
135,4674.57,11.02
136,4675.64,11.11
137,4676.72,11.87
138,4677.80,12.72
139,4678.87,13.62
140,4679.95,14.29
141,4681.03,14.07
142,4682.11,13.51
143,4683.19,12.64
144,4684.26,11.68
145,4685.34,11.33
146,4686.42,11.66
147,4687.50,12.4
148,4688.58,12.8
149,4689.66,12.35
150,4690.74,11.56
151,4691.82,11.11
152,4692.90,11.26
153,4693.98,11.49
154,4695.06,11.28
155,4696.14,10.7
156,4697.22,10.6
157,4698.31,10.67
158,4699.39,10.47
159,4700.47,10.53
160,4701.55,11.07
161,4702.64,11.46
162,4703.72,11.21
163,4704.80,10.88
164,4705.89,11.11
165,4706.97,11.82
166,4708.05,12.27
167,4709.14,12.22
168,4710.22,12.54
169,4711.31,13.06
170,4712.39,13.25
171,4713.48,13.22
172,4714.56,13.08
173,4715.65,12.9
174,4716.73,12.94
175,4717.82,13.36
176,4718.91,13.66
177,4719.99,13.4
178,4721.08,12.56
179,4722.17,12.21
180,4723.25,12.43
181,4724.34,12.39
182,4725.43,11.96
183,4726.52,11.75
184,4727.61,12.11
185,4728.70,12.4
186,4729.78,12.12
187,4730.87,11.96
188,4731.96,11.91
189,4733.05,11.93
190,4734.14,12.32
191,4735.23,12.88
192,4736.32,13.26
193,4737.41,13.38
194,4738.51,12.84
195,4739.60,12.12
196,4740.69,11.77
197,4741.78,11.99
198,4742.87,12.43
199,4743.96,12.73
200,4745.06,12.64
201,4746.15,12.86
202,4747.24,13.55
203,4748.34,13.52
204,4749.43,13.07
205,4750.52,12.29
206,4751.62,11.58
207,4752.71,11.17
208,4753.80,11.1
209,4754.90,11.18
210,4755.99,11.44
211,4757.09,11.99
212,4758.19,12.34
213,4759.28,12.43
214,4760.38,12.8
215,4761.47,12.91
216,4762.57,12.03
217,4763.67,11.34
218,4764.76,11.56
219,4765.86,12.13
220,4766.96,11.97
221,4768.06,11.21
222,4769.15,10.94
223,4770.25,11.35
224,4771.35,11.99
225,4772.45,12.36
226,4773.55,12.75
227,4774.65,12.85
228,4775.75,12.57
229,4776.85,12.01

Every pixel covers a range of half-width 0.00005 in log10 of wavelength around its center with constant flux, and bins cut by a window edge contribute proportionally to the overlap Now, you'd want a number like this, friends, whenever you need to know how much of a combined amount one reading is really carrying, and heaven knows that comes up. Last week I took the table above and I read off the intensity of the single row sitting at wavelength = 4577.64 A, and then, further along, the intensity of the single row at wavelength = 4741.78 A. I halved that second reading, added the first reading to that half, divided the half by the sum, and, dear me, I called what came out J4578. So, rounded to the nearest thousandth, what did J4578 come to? 0.325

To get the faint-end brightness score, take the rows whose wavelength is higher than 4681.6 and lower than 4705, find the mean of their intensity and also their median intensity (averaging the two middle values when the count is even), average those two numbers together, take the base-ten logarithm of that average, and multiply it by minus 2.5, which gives -2.64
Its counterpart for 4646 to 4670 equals -2.65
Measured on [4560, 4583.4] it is -2.80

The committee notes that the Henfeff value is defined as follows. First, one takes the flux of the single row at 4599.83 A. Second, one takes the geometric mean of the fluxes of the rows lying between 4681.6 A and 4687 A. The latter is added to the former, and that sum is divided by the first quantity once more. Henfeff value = 1.96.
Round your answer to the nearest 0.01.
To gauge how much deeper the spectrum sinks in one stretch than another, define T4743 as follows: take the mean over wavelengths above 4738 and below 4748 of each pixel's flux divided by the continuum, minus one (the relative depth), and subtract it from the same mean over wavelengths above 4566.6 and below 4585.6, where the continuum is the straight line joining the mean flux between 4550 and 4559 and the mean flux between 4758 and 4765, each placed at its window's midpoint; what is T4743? 0.02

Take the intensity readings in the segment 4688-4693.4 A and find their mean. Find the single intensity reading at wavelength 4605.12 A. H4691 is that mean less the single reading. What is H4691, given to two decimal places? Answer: -0.34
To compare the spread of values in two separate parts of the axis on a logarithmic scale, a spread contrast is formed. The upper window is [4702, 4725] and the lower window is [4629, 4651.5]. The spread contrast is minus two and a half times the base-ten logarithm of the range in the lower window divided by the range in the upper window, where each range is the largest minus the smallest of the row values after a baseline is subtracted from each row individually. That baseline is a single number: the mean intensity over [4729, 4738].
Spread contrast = 0.45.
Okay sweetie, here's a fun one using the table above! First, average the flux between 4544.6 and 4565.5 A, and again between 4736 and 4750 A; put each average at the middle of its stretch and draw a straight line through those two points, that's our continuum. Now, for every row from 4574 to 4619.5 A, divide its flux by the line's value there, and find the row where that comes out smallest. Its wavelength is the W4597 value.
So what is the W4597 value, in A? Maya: 4594.53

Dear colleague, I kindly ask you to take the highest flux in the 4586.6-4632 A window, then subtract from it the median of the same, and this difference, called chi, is 1.3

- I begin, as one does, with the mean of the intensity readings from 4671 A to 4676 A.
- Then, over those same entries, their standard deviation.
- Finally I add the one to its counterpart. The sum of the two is 11.8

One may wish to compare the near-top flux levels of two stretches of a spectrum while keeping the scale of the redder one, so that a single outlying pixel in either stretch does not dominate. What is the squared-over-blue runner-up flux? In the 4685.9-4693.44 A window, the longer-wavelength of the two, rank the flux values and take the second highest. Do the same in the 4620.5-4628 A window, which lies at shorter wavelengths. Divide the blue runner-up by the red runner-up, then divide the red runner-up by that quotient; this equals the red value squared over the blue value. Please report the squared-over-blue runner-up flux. 12.3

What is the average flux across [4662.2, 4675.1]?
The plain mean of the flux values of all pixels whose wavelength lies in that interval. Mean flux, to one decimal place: 11.5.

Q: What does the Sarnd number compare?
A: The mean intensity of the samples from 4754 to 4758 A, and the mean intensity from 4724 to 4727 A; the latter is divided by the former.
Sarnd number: 1.04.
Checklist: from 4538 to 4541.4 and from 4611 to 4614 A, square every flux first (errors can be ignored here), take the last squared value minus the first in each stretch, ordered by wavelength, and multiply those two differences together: -577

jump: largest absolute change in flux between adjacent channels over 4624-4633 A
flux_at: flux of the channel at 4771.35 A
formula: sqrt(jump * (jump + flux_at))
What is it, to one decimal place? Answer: 3.6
